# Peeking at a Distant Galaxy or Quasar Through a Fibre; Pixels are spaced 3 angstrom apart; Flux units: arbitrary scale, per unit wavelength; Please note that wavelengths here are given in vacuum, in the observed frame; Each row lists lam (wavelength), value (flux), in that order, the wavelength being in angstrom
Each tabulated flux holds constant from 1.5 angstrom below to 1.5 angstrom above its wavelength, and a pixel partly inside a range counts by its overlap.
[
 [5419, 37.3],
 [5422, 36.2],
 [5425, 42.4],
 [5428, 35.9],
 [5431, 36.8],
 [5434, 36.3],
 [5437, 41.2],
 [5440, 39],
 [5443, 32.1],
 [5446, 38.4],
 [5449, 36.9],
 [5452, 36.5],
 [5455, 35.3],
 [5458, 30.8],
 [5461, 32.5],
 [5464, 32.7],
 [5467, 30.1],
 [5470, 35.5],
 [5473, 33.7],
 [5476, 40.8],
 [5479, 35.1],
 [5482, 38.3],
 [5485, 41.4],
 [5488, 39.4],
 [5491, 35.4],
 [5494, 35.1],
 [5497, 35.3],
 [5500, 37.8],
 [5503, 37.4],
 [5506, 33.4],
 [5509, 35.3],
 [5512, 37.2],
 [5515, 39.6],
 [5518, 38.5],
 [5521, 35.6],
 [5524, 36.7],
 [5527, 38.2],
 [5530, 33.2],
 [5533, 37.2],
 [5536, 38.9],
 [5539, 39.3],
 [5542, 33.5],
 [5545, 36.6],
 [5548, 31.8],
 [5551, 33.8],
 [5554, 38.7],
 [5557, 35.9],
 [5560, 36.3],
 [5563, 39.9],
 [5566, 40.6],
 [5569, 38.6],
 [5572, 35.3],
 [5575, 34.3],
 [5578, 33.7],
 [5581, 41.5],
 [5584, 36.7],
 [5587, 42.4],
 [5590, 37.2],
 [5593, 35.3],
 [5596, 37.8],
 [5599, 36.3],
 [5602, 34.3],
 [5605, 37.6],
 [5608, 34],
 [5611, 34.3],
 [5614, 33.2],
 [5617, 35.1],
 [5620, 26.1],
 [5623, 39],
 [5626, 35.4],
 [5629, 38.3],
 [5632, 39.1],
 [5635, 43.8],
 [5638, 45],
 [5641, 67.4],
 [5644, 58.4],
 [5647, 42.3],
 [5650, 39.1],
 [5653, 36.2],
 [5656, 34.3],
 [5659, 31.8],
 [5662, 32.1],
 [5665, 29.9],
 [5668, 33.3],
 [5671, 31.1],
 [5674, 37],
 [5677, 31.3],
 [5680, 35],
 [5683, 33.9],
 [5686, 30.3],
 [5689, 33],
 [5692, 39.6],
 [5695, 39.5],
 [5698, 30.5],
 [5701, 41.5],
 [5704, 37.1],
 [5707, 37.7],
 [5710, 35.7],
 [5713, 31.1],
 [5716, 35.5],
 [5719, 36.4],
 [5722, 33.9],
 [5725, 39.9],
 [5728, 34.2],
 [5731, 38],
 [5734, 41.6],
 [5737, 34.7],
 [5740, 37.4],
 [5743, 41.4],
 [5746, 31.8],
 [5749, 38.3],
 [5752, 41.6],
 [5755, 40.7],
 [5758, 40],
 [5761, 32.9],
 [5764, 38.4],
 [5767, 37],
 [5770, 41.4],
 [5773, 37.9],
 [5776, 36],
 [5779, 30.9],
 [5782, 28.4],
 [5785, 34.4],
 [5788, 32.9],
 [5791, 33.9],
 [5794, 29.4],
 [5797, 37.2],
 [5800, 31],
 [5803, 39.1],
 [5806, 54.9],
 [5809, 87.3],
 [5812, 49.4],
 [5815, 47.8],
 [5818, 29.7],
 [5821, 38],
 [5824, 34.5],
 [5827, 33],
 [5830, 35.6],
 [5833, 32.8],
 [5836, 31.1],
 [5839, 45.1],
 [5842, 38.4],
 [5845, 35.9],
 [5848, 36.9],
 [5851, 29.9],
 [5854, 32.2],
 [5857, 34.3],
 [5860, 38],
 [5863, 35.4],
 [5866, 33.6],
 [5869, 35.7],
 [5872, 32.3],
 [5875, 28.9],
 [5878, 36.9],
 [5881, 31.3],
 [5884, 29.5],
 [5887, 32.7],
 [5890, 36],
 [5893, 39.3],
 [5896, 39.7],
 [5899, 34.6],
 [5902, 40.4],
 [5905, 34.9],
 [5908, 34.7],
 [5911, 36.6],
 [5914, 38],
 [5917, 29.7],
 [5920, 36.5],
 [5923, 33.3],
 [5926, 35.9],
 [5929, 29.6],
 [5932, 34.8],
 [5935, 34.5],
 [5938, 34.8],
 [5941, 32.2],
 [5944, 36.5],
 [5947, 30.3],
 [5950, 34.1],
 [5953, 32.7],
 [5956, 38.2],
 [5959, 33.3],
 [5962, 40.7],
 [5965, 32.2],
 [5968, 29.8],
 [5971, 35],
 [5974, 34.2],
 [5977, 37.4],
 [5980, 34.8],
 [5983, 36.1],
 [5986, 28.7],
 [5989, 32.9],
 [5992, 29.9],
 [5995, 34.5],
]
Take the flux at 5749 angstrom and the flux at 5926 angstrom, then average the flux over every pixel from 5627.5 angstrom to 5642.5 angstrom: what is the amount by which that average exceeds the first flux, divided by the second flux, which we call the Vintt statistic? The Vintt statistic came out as 0.23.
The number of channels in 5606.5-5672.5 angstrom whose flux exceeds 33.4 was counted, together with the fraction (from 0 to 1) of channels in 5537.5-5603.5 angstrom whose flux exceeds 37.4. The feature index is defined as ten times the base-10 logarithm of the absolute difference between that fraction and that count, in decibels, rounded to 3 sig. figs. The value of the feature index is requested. 11.7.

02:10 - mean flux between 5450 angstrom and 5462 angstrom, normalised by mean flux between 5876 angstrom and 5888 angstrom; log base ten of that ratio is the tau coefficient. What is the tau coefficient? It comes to 0.02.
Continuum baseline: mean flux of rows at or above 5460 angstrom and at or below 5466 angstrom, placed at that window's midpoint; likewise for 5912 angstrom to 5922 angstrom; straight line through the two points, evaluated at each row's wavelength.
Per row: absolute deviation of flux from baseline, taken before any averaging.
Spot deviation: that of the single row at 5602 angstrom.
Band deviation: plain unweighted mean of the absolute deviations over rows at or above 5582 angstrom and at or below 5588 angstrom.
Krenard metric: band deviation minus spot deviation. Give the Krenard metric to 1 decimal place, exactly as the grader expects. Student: 5.3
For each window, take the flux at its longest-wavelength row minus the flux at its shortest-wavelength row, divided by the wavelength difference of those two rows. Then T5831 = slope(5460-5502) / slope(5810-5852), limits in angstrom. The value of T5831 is -0.3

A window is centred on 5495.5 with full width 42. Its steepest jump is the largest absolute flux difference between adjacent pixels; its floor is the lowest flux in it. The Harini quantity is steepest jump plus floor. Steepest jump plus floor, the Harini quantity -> 39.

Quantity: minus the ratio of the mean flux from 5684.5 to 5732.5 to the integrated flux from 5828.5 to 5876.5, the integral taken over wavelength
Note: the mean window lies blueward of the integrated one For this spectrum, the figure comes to -0.0215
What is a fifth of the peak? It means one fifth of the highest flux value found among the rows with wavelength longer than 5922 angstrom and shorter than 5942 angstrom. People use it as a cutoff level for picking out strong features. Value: 7.2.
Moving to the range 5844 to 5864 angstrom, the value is 7.6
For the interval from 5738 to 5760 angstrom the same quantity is 8.3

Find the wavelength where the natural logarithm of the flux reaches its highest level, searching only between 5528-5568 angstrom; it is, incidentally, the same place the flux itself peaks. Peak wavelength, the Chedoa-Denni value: 5566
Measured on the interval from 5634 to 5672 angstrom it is 5641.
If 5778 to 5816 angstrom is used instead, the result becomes 5809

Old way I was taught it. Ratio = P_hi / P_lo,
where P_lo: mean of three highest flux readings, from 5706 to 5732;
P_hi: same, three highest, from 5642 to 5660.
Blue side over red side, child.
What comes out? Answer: 1.21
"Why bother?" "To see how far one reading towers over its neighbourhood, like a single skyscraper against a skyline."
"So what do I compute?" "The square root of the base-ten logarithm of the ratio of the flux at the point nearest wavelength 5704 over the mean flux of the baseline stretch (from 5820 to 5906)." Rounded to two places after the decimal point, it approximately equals 0.16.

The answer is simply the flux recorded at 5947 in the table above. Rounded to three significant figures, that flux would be 30.3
